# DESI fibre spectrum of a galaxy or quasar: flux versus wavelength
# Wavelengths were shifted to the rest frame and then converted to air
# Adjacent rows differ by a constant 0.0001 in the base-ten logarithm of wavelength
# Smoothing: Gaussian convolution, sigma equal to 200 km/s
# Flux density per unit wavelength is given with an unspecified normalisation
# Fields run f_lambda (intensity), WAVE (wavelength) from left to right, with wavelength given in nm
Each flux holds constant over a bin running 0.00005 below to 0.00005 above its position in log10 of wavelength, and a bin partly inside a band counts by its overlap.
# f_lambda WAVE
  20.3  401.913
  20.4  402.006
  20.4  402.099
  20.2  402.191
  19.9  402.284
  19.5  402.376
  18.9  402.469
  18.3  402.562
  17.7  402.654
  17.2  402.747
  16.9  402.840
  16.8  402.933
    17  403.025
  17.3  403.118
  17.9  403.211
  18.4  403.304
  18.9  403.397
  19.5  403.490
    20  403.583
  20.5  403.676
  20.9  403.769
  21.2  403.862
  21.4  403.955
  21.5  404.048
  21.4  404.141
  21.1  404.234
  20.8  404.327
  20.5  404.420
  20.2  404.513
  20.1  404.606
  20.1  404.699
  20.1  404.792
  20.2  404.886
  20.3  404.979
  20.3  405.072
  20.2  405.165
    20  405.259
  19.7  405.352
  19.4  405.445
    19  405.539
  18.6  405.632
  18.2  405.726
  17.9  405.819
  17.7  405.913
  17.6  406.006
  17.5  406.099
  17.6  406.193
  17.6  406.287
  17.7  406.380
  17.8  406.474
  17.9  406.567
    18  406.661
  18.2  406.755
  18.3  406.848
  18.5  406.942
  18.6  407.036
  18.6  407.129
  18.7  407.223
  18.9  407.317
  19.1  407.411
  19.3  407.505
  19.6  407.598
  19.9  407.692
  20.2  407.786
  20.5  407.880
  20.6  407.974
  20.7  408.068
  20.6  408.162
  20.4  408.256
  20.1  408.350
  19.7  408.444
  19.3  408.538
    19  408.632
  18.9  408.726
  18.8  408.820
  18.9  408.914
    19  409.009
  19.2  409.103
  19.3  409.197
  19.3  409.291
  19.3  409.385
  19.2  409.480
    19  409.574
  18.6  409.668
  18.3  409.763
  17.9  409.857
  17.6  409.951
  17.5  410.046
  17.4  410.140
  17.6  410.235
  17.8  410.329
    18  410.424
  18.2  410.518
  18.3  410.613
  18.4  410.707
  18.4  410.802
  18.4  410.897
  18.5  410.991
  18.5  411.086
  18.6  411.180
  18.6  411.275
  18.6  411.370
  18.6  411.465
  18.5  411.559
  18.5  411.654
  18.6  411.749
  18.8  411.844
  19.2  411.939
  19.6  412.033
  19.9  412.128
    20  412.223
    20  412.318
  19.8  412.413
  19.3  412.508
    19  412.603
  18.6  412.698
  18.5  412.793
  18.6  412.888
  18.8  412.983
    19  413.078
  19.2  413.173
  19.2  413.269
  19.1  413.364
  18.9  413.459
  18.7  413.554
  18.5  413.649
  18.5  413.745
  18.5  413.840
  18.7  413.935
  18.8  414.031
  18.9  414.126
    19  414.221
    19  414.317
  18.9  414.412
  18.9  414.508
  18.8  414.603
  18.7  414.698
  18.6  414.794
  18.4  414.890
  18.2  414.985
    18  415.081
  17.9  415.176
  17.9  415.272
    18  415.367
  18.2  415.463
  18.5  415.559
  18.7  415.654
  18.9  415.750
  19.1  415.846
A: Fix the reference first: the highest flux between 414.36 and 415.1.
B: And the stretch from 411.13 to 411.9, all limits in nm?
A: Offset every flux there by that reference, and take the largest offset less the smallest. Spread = 0.30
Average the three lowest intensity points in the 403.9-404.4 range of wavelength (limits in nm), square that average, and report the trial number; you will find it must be 445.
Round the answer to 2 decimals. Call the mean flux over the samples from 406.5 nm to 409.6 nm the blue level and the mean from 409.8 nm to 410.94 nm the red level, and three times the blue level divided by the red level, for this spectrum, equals 3.22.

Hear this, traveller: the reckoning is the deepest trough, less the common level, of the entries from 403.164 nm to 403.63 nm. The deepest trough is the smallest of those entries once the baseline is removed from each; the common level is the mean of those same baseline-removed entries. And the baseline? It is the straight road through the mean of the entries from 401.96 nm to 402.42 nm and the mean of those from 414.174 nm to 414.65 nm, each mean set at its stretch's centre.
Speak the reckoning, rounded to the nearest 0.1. -1.1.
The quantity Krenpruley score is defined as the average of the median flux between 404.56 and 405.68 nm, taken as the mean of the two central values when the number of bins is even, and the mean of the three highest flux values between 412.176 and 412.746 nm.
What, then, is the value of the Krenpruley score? 20.02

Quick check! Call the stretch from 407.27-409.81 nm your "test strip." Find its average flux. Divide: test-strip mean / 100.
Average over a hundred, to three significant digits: 0.195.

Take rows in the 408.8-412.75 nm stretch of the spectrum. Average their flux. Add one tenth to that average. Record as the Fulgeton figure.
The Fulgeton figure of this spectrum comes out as 18.8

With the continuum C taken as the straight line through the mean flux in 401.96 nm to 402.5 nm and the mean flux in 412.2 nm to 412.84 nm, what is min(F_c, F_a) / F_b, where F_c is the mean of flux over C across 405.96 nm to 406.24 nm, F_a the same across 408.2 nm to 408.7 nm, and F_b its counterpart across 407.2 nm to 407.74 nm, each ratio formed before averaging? 0.91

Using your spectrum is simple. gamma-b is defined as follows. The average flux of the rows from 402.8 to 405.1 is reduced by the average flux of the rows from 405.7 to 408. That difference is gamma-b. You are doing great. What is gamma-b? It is 1.2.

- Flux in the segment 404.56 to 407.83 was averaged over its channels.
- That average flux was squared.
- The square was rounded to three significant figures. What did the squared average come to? 357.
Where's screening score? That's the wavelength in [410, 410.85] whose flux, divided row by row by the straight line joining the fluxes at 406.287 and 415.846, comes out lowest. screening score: 410.140 nm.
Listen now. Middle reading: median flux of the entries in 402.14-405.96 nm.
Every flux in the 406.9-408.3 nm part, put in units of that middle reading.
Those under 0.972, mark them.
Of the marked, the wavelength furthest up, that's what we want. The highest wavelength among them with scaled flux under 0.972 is 407.505 nm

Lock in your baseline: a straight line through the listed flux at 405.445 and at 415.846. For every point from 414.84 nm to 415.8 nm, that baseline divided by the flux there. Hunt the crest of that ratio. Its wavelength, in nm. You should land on 415.176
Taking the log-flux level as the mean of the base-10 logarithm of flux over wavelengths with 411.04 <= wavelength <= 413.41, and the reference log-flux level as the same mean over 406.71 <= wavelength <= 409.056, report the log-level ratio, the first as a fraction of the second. 0.99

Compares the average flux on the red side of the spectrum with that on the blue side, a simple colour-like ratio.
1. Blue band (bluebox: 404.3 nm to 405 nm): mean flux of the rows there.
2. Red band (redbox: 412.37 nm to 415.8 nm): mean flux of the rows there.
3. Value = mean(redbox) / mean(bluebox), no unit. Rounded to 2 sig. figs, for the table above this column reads 0.92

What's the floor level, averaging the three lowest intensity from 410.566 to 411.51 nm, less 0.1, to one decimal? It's 18.3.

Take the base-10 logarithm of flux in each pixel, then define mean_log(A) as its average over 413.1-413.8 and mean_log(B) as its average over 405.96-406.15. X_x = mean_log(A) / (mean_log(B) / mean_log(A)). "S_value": 1.31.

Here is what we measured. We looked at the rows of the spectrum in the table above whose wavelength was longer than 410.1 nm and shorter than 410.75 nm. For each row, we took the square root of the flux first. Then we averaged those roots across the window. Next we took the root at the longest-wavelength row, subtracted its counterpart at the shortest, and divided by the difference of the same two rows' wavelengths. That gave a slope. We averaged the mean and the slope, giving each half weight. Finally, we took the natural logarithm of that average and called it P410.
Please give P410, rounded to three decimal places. 0.799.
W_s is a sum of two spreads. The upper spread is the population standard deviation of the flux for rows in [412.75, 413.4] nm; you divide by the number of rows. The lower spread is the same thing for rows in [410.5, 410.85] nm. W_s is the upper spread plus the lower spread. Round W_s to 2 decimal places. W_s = 0.35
